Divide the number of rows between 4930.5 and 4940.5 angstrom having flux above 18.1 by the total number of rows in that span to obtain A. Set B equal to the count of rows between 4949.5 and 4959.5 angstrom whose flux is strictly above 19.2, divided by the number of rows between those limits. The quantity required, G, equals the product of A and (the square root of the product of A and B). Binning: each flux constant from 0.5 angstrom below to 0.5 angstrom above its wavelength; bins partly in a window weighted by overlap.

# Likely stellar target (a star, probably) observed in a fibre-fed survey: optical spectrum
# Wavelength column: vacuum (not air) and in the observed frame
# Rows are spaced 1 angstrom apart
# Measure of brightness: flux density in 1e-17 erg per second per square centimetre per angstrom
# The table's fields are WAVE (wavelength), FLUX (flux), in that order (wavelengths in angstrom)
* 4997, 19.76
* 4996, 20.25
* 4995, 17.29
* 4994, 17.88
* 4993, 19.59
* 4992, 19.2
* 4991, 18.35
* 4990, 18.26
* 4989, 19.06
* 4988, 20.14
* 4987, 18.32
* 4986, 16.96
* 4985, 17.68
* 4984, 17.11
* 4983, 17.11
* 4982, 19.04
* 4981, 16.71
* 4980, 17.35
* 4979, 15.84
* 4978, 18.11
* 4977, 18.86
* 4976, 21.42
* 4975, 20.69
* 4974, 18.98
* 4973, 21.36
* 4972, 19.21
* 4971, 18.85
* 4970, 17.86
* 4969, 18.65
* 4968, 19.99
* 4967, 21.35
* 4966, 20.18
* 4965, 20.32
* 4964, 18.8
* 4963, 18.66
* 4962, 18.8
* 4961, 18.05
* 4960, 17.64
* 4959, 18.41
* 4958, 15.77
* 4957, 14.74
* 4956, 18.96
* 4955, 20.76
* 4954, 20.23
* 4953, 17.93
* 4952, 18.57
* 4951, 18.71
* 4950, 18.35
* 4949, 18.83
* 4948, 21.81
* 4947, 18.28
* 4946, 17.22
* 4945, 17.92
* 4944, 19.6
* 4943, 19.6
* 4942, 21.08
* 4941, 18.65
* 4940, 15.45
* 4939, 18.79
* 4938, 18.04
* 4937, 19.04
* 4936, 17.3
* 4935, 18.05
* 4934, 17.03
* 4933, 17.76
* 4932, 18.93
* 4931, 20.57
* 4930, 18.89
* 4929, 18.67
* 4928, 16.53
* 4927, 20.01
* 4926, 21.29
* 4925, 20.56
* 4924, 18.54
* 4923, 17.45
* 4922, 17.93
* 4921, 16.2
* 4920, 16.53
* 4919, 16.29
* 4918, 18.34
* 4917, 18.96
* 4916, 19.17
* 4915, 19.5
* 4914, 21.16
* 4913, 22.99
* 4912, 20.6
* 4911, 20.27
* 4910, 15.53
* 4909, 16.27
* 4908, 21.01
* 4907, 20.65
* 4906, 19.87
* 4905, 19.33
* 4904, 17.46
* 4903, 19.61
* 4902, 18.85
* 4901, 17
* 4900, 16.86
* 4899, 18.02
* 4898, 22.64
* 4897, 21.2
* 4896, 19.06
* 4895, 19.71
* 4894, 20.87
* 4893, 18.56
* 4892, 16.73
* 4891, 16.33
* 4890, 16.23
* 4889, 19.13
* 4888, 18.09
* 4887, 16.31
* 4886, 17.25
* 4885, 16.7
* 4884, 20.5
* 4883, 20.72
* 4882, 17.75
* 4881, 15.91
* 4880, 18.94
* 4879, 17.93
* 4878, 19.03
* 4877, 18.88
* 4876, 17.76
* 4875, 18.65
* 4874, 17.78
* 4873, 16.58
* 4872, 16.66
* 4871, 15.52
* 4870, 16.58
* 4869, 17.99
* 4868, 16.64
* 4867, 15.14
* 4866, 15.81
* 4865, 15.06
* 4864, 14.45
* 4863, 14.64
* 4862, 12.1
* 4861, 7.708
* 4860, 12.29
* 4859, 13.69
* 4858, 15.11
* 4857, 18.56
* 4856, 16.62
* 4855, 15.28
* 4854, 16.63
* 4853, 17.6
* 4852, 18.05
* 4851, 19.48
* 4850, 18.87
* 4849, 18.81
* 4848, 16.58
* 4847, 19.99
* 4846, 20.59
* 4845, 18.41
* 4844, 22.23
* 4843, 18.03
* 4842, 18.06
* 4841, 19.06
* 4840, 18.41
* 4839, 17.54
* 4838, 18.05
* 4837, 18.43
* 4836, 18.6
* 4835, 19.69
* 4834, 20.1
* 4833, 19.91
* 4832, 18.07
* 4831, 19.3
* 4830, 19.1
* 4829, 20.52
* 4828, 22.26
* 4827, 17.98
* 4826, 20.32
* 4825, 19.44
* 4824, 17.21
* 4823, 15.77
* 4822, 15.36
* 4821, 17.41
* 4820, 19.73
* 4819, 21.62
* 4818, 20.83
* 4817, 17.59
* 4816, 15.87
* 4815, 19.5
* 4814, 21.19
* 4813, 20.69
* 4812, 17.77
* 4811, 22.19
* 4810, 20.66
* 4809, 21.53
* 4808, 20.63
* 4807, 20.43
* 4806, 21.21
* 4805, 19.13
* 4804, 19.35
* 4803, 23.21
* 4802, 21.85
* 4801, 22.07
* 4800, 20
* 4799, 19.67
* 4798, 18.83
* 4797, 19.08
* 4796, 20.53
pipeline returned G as 0.113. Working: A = 0.40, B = 0.20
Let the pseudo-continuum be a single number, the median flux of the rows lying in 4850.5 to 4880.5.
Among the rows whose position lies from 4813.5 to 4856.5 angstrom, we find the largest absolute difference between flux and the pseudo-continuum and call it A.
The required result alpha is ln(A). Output 1.73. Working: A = 5.6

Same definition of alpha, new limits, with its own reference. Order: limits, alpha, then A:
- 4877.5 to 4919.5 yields 1.85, 6.4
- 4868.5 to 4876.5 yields 0.71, 2.0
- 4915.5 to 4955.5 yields 1.65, 5.2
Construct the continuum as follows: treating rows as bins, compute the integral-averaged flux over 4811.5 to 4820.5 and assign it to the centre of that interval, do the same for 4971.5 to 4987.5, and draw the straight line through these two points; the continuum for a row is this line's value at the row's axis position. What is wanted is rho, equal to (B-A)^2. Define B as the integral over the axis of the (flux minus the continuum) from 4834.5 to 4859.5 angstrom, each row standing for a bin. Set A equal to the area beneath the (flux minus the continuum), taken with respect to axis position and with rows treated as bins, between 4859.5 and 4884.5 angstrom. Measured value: 1409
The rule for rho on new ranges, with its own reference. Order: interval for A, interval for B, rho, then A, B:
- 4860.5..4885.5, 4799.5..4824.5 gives 4631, -61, 7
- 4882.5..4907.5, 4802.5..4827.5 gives 45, -6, 1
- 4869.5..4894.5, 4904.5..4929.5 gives 1129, -30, 4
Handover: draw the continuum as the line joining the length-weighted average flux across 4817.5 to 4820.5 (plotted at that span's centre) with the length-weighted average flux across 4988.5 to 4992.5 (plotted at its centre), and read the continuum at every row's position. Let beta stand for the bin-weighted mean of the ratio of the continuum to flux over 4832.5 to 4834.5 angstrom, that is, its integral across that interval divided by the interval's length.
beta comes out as 1.03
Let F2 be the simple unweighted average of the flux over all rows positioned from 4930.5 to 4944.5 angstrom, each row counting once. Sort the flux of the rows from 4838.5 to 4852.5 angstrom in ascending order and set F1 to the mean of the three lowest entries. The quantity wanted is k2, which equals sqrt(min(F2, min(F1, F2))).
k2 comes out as 4.17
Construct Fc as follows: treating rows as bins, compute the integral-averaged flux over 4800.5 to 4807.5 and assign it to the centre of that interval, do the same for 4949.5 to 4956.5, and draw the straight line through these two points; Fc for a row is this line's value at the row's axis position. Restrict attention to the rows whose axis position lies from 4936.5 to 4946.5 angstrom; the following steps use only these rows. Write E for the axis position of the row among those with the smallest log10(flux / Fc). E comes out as 4940 angstrom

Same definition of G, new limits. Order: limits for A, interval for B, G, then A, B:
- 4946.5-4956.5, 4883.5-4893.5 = 0.270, 0.90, 0.10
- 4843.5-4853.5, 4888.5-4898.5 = 0.370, 0.70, 0.40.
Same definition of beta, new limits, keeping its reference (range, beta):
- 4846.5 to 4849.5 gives 1.11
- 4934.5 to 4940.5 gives 1.09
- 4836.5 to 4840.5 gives 1.13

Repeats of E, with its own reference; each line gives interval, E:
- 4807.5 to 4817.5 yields 4816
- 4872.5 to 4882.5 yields 4881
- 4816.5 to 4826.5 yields 4822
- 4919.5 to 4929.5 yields 4921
